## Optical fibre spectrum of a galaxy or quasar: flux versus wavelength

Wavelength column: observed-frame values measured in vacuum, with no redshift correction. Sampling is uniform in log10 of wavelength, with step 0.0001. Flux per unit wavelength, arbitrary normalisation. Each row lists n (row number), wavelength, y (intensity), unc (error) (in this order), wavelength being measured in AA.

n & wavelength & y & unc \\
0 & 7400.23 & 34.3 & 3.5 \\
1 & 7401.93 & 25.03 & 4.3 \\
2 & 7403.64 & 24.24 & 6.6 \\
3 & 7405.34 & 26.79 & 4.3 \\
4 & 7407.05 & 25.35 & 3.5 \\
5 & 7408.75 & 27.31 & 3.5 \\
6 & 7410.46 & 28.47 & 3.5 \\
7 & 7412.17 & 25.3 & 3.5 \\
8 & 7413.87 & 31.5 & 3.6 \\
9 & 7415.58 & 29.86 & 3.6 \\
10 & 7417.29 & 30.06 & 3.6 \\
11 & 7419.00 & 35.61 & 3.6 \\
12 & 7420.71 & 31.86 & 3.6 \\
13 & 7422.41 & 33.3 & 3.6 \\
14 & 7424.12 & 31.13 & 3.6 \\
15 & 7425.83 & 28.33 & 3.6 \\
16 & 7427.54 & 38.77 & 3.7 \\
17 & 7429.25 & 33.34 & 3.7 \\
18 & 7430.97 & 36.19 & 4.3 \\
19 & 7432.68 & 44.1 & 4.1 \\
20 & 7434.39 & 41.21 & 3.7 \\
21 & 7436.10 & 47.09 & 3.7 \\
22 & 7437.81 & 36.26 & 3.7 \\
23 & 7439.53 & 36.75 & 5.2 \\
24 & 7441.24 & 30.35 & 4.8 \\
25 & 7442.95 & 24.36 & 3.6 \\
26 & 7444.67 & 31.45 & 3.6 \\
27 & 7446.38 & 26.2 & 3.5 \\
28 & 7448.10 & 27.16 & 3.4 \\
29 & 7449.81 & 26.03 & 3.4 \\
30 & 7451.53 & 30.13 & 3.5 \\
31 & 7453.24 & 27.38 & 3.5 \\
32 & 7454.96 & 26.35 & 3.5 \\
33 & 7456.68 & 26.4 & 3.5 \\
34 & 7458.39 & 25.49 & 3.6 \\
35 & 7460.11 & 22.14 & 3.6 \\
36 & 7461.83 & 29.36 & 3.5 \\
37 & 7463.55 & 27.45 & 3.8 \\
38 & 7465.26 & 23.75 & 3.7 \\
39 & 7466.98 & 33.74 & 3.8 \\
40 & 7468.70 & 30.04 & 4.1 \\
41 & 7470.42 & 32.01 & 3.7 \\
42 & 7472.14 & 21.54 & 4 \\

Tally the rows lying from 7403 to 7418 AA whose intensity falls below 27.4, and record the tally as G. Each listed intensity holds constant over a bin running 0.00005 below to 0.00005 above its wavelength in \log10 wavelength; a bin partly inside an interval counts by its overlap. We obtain 5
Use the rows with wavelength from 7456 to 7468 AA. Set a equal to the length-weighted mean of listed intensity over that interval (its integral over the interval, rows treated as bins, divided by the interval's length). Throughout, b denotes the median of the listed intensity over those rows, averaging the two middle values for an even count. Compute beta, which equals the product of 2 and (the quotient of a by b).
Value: 2.04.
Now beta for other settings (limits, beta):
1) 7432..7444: 2.01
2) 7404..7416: 2.02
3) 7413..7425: 2.03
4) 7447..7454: 2.03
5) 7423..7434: 2.04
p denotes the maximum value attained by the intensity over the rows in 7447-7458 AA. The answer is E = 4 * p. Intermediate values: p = 30.13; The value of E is 121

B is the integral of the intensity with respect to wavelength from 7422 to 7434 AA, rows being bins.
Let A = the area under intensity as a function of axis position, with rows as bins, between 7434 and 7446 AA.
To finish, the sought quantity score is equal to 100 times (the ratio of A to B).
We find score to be 98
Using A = 417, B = 424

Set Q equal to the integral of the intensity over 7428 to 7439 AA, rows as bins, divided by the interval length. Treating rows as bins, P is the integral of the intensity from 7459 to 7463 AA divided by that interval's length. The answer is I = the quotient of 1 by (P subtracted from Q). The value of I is 0.07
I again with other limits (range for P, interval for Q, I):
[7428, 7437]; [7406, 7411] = -0.07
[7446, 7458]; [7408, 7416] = 0.74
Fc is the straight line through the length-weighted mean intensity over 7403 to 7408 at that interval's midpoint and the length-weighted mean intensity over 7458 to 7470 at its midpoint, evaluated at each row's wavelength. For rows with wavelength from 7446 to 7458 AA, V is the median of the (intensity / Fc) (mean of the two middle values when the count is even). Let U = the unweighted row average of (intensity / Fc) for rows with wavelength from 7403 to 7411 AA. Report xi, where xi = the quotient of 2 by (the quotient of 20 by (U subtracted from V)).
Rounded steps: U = 1.03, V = 0.97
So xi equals -0.006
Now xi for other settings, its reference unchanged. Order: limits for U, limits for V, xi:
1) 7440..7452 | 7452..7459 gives -0.007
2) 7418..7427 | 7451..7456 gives -0.022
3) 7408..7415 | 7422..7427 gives 0.009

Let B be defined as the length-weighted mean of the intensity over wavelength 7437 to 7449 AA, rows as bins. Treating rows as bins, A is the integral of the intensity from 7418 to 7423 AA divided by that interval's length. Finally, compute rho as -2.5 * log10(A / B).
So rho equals -0.11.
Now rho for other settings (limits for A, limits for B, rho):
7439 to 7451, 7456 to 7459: -0.11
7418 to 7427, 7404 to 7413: -0.21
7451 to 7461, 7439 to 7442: 0.26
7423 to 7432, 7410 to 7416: -0.17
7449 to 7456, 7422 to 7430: 0.20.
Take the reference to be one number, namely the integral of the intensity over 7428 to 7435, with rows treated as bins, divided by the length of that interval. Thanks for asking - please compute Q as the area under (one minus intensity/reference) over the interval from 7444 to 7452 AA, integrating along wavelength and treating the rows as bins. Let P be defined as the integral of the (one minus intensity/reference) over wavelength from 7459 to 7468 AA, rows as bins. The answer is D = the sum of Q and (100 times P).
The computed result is 266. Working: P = 2.64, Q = 2.2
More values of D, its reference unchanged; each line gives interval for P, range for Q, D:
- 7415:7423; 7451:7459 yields 135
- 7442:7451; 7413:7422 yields 267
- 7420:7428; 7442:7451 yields 131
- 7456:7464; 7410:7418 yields 261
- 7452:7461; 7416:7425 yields 301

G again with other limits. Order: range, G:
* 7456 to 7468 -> 4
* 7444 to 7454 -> 4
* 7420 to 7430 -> 0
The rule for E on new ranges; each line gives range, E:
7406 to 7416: 126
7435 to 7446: 188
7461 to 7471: 135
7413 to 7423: 142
